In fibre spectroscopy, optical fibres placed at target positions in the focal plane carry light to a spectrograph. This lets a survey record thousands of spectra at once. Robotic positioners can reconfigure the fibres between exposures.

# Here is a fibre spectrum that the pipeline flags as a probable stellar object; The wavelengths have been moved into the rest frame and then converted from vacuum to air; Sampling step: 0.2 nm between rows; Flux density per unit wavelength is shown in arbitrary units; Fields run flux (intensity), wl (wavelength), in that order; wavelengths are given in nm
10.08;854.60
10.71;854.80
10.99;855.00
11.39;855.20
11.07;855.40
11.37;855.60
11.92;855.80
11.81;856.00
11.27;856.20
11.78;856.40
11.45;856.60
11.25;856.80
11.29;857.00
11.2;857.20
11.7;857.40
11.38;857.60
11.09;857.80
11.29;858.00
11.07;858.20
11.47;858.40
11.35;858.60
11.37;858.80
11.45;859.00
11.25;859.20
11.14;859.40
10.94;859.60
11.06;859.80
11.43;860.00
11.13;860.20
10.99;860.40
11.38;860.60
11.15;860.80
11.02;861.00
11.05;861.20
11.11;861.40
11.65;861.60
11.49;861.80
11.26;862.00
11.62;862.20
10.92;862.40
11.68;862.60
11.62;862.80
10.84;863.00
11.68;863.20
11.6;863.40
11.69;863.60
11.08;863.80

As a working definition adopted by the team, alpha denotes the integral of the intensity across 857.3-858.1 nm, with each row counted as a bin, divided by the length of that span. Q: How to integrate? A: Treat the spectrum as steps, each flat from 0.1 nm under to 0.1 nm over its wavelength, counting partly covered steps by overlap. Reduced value 11.4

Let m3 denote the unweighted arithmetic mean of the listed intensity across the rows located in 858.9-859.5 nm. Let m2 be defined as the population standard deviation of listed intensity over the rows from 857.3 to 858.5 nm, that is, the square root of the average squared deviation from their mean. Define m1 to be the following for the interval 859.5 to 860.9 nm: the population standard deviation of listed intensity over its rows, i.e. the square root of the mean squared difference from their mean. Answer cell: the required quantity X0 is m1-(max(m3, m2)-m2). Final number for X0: -10.89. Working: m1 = 0.17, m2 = 0.22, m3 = 11.3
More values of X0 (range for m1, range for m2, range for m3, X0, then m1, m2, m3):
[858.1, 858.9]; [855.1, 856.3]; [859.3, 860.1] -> -10.70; 0.15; 0.30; 11.1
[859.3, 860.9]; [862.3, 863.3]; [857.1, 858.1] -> -10.79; 0.16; 0.38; 11.3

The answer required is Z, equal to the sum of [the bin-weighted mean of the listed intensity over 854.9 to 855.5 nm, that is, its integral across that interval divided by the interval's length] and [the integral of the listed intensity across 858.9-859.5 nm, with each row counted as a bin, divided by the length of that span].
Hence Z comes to 22.4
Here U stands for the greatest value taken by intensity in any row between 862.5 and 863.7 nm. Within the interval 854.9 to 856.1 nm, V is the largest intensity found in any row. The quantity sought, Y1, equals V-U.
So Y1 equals 0.23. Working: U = 11.69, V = 11.92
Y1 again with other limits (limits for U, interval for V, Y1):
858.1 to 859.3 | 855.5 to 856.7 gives 0.45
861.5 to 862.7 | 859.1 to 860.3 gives -0.25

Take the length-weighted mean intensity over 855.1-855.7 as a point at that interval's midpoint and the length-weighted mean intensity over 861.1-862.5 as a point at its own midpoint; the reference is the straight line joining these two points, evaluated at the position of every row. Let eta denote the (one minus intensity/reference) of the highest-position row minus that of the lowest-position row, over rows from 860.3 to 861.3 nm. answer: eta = -0.005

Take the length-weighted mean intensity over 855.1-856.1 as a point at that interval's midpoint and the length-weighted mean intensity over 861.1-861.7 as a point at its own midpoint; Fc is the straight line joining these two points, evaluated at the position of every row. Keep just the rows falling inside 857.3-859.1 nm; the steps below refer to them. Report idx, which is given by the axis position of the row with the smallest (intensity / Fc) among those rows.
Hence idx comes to 858.20 nm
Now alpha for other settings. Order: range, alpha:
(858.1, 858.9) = 11.3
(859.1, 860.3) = 11.2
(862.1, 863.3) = 11.4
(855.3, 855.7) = 11.2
